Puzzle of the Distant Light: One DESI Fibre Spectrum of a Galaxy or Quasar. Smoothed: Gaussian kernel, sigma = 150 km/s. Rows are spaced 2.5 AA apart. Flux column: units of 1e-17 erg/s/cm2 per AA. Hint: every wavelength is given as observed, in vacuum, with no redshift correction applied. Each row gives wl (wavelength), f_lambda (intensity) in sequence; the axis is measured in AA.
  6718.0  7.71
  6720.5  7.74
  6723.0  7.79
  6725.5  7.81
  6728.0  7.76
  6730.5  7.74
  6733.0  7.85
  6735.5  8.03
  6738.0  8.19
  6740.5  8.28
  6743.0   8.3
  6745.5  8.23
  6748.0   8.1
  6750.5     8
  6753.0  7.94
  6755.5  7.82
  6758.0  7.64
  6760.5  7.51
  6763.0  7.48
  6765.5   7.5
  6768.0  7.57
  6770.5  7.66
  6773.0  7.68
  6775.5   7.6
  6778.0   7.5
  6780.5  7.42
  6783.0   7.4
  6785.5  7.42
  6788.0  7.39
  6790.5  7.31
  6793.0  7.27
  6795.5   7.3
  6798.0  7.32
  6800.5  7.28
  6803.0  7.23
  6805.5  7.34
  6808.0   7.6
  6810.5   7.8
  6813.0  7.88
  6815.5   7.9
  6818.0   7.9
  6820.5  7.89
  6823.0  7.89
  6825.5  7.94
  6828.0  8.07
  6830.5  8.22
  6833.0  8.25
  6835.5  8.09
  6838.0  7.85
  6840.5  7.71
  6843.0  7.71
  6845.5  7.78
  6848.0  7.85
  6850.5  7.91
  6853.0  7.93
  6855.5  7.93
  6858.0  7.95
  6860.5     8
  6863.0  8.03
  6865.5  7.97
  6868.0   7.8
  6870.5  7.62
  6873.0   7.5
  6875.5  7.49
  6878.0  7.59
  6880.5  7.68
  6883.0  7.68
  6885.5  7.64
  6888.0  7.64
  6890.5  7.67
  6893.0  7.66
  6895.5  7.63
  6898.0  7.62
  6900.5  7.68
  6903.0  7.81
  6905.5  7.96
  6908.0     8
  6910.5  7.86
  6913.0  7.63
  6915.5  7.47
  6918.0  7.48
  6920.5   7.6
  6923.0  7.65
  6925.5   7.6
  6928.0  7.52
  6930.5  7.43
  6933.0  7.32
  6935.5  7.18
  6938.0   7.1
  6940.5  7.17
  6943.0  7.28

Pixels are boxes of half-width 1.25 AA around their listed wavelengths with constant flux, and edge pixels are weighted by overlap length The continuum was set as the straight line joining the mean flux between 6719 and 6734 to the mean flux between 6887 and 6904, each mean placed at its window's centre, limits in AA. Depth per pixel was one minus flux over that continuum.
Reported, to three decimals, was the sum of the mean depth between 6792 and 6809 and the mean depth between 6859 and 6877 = 0.041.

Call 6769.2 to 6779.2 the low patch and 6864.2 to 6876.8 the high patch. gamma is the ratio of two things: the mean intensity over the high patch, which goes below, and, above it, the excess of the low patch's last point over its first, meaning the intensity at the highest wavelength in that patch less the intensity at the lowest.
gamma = -0.021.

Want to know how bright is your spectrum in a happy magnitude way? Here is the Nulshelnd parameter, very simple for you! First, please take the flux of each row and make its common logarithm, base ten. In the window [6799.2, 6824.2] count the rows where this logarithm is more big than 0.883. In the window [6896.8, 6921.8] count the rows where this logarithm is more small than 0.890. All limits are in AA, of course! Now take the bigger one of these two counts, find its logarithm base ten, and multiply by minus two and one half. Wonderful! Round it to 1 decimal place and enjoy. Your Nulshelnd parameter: -1.9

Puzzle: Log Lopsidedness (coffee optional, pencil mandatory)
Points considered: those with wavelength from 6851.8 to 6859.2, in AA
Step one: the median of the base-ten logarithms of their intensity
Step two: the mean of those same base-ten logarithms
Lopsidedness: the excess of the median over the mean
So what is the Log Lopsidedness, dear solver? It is -0.0004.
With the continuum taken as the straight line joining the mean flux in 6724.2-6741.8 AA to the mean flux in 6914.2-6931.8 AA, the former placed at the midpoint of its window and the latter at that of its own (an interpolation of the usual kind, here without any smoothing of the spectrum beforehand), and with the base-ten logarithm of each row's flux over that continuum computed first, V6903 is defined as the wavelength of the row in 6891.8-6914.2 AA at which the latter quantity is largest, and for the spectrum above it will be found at 6908.0 AA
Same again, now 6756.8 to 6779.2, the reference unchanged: 6773.0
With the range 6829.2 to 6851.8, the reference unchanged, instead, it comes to 6833.0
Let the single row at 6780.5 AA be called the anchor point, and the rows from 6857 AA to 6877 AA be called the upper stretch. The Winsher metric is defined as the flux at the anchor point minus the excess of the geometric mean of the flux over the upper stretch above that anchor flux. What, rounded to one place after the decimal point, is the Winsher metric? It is 7.0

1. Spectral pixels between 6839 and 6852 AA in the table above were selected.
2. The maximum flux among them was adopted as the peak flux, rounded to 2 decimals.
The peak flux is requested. 7.91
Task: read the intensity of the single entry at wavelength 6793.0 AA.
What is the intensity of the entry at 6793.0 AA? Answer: 7.27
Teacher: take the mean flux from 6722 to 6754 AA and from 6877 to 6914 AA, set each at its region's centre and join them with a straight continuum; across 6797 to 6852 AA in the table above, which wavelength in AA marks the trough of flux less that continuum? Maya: 6803.0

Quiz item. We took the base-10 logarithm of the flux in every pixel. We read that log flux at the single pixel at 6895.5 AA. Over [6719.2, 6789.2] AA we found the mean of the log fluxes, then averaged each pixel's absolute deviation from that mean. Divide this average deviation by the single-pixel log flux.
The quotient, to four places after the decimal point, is 0.0144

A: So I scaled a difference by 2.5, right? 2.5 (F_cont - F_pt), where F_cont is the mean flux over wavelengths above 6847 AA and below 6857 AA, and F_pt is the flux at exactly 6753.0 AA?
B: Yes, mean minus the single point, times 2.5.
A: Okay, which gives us -0.1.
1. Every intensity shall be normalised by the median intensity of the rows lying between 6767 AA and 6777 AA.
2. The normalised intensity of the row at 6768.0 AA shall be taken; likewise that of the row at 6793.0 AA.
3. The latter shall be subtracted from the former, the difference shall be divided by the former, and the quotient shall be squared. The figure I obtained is 0.0016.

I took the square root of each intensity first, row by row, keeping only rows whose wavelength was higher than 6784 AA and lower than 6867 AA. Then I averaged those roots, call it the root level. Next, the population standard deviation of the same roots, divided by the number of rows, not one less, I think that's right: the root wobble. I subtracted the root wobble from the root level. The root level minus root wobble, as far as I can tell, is 2.731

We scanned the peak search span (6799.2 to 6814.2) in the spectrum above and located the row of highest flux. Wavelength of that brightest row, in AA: 6813.0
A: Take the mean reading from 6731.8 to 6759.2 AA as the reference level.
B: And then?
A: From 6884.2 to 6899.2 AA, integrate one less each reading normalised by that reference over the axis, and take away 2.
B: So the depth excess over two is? -1.27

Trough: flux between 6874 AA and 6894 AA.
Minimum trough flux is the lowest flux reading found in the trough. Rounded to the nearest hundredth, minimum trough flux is 7.49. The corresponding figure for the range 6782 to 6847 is 7.23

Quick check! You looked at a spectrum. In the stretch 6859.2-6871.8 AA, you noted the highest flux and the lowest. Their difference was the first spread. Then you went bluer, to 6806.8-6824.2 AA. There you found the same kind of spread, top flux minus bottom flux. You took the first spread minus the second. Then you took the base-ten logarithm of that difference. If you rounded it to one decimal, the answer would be -1.0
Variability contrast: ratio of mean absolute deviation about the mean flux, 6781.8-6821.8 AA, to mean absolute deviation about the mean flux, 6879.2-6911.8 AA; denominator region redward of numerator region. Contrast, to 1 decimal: 2.2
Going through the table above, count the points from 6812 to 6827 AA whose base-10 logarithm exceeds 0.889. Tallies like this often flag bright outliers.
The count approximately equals 6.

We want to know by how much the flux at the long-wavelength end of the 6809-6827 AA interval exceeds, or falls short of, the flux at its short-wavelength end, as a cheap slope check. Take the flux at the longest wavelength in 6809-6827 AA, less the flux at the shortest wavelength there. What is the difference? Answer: 0.14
